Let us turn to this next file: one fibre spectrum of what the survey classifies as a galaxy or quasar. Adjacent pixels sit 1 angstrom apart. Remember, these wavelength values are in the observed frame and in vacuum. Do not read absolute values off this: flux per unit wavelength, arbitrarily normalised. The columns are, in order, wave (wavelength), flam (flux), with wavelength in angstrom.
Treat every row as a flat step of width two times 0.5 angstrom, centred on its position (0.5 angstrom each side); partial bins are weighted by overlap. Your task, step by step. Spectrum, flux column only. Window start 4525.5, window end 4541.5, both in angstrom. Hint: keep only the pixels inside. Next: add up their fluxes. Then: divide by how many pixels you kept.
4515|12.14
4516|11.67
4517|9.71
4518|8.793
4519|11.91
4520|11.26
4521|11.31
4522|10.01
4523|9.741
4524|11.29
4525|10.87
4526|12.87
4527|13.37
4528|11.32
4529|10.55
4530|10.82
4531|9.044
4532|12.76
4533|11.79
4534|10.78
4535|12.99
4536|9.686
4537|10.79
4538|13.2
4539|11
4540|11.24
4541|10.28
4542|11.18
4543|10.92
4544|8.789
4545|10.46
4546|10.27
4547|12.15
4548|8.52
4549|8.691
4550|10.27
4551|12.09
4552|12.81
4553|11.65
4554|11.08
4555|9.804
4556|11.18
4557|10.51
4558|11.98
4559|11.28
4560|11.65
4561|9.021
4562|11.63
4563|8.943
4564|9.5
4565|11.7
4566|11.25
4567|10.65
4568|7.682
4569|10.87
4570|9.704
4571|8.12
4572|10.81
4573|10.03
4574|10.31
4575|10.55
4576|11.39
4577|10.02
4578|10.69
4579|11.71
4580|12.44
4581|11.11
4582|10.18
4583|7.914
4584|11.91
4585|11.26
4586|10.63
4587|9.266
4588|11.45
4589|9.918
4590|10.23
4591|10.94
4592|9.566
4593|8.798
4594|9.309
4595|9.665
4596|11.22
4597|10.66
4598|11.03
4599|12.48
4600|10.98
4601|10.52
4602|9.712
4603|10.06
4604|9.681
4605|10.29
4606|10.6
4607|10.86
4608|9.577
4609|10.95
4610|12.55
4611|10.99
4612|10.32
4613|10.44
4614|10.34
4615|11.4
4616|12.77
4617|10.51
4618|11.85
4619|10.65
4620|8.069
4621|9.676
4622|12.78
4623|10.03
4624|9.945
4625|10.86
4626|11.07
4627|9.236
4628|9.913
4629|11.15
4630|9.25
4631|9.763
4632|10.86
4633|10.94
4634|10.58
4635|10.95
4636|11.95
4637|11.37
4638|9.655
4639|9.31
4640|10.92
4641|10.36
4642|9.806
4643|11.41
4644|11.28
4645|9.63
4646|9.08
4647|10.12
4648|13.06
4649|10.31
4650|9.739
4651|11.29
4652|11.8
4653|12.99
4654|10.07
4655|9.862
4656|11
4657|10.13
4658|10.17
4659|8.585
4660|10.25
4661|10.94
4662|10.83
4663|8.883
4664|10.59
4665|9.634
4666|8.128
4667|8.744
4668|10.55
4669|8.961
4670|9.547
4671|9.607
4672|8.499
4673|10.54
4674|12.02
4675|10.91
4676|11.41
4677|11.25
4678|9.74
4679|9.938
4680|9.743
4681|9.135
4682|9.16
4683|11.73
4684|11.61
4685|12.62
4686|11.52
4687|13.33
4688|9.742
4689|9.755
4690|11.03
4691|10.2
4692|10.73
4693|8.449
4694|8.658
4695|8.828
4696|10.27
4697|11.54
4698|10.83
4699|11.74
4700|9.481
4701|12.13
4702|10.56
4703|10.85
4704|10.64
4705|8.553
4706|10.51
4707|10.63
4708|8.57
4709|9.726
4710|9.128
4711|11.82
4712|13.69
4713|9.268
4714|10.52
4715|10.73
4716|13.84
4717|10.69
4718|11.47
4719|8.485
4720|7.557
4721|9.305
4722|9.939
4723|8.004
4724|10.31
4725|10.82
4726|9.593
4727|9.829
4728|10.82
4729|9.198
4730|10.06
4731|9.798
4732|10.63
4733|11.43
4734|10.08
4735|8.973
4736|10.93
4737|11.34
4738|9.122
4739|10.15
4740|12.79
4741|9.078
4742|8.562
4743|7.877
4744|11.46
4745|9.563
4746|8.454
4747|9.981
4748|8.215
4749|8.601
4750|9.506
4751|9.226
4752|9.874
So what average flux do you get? 11.4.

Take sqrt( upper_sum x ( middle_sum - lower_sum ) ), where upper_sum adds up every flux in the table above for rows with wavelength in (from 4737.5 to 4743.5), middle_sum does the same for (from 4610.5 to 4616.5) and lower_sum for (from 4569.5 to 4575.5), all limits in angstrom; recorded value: 20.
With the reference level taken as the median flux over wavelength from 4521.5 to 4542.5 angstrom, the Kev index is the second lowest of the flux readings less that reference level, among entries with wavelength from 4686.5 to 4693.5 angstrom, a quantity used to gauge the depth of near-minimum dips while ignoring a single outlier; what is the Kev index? -1.26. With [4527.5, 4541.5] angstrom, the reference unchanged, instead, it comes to -1.31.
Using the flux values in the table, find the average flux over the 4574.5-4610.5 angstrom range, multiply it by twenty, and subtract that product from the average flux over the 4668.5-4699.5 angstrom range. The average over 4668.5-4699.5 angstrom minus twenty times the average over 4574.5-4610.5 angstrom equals -201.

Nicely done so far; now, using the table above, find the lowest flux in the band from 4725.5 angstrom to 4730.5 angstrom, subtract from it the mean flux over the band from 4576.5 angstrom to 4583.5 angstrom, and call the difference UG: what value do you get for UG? -1.4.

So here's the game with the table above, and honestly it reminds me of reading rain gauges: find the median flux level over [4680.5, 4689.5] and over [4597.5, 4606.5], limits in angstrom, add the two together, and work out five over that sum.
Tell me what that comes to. 0.227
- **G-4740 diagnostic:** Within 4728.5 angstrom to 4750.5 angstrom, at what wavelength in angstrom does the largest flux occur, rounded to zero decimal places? 4740 angstrom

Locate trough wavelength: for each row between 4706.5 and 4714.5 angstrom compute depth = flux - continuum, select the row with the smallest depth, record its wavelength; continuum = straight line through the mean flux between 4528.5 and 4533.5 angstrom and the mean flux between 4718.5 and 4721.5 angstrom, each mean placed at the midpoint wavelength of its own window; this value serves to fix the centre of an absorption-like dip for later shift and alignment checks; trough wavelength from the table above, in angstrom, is 4708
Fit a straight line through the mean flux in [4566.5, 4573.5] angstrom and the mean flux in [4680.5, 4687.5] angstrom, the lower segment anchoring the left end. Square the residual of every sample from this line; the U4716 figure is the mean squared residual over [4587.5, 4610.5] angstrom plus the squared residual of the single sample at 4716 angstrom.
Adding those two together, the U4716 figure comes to 5.3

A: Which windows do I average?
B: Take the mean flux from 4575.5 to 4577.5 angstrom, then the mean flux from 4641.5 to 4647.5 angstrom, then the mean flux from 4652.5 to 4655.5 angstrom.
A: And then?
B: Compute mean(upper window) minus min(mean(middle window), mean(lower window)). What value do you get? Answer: 0.8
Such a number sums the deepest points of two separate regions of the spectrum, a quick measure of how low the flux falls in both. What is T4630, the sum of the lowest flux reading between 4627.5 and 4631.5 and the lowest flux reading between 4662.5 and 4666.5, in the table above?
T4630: 17.4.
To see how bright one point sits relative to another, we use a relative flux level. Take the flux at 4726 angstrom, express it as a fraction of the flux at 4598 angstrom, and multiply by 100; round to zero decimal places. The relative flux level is 87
